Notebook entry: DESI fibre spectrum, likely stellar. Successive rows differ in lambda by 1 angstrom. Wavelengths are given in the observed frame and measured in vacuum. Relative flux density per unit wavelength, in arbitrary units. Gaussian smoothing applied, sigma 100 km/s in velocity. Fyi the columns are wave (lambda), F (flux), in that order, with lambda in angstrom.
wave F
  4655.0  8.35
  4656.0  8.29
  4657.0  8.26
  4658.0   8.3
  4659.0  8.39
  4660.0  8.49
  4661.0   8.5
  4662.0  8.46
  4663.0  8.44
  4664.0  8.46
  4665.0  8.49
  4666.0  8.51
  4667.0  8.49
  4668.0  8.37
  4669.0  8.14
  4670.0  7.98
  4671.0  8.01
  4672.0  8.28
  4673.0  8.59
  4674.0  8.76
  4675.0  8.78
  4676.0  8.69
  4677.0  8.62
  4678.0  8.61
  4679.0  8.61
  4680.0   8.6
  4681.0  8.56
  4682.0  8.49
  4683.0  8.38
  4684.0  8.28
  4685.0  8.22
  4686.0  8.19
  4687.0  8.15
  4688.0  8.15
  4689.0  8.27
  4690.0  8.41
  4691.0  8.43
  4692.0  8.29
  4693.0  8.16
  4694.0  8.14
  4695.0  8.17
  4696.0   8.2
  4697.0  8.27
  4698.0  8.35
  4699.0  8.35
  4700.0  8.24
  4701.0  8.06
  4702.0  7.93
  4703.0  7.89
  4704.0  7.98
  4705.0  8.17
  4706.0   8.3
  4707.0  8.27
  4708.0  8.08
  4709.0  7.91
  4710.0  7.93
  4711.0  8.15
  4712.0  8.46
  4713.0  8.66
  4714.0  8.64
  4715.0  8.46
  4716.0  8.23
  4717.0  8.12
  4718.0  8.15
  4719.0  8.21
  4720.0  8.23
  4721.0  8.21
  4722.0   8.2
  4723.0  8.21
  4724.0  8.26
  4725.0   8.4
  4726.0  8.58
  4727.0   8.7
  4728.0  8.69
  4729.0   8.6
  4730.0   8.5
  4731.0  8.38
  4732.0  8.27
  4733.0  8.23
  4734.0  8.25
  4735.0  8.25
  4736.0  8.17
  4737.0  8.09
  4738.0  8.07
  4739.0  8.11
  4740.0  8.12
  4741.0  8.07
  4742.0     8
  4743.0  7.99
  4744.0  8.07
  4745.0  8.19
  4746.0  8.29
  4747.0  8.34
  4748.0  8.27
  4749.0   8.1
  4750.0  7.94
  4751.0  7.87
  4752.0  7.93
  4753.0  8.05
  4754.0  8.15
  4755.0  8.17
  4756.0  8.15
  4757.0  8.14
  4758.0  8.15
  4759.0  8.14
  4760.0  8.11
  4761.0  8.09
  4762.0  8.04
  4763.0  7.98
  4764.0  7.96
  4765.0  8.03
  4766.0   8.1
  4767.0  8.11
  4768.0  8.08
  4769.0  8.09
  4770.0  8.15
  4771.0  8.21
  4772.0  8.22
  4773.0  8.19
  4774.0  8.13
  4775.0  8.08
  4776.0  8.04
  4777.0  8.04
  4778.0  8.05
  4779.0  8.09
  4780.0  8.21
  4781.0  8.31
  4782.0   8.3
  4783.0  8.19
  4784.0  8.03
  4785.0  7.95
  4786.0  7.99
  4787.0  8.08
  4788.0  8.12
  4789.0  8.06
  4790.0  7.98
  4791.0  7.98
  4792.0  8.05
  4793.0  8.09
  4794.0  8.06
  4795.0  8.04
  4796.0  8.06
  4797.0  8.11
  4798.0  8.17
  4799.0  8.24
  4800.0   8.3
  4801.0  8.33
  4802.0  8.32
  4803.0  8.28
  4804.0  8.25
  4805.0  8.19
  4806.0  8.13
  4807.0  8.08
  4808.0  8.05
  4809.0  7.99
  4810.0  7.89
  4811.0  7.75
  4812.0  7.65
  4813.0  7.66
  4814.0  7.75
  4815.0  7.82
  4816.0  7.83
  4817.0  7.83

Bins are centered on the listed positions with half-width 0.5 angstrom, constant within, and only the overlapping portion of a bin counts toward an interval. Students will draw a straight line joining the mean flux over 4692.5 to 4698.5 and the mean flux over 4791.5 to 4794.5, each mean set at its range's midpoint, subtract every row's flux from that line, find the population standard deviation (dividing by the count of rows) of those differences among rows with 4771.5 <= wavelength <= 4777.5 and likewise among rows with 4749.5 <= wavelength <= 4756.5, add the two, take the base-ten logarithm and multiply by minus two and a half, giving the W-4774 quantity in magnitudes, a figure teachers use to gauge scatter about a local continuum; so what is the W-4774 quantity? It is 1.8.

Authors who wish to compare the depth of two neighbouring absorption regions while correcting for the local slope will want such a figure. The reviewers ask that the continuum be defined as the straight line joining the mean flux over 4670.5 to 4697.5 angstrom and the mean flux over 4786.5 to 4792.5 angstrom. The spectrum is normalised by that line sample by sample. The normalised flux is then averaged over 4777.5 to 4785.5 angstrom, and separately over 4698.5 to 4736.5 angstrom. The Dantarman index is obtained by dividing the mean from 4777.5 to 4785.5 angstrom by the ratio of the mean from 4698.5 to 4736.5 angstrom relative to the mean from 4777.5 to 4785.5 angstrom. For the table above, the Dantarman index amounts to 1.018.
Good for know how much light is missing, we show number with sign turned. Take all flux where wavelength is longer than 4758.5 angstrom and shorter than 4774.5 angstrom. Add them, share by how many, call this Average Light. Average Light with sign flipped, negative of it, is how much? -8.10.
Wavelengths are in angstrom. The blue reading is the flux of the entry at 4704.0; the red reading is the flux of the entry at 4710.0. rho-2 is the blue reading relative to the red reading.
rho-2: 1.01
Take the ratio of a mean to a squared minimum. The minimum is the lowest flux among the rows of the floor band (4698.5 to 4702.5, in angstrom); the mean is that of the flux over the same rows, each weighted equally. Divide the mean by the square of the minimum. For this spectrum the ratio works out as 0.130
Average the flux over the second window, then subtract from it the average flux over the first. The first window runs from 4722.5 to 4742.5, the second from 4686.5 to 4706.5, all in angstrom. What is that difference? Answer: -0.10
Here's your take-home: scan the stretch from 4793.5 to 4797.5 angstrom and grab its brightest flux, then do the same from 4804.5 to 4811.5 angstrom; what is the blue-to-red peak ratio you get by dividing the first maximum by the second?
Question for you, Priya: 0.99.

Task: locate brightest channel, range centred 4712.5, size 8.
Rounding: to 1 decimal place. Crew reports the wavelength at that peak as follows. 4713.0 angstrom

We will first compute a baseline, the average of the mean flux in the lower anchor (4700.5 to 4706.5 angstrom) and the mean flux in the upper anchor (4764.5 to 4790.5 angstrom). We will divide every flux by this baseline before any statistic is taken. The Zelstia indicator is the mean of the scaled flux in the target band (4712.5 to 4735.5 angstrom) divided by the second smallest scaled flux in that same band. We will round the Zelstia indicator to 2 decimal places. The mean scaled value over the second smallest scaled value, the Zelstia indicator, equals 1.03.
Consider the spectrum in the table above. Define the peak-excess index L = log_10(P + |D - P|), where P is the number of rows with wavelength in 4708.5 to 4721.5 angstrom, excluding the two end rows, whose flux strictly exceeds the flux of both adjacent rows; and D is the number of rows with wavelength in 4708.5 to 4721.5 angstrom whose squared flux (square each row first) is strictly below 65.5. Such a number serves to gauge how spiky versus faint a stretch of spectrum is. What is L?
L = 0.30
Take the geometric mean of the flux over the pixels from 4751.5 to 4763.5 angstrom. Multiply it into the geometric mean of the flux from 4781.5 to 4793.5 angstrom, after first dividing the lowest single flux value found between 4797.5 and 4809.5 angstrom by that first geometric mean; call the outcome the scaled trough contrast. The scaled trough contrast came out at 8.0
